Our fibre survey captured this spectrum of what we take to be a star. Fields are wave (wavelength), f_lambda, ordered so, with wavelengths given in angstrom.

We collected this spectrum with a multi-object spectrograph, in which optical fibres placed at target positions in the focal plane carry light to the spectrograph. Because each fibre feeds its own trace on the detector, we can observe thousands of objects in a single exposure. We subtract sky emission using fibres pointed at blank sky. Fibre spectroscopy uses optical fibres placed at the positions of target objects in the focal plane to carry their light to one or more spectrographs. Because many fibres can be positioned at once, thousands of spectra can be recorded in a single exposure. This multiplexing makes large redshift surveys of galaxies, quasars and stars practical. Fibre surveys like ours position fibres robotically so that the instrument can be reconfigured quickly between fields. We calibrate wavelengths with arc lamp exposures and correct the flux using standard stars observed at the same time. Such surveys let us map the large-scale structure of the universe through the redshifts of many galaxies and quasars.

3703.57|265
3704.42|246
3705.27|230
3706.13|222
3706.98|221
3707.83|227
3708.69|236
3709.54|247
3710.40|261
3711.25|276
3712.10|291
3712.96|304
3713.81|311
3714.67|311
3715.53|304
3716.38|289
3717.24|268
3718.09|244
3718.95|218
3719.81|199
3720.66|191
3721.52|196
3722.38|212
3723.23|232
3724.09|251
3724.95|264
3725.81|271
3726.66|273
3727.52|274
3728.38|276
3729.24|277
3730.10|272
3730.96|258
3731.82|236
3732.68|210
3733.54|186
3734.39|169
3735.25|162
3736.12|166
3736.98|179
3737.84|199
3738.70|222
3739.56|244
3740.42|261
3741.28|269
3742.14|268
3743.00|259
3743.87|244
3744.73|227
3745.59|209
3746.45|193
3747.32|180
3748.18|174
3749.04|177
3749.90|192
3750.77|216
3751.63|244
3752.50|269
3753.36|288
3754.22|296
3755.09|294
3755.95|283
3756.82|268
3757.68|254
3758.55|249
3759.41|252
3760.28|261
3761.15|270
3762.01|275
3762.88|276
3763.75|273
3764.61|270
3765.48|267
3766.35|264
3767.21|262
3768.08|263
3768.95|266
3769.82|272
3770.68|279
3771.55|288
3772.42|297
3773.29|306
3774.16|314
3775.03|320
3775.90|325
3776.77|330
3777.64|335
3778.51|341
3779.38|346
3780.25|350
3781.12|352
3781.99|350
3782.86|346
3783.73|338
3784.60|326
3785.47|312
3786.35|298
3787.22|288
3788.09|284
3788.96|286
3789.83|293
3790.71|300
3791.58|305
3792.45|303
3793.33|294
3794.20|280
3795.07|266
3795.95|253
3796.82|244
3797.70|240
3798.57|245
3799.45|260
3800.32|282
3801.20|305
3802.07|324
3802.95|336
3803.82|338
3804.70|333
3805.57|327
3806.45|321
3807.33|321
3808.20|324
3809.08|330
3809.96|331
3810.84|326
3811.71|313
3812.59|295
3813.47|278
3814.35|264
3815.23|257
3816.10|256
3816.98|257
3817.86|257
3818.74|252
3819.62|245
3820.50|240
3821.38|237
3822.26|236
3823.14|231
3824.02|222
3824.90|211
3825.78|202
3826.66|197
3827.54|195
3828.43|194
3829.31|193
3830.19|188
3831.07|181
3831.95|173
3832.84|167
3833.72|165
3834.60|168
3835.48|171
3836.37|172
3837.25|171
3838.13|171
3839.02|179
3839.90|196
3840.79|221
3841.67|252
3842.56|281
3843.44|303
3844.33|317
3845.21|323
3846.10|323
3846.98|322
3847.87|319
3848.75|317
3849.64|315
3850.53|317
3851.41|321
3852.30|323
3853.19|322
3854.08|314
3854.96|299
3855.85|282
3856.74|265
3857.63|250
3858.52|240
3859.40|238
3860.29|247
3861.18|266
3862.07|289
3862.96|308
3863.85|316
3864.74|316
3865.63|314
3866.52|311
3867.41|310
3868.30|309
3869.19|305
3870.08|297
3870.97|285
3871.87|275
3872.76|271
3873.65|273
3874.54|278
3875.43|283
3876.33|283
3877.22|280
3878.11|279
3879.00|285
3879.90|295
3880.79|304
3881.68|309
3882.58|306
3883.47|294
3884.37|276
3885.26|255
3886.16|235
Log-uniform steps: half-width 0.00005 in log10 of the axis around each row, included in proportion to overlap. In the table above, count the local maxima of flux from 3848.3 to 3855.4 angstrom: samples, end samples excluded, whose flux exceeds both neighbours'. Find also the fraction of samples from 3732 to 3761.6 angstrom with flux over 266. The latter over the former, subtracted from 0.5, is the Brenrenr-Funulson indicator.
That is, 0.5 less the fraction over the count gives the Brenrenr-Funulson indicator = 0.24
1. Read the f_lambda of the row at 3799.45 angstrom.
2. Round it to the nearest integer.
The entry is 260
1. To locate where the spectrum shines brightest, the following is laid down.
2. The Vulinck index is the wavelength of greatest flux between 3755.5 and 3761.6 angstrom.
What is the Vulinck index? 3755.95 angstrom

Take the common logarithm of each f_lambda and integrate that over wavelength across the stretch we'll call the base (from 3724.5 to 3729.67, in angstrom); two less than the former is 11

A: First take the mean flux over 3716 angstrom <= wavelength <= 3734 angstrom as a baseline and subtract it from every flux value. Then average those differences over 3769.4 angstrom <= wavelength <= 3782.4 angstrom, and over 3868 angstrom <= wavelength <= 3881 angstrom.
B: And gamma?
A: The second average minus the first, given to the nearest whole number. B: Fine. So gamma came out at -34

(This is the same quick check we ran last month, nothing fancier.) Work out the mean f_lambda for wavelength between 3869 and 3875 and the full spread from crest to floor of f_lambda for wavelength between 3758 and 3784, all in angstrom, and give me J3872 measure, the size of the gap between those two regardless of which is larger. 180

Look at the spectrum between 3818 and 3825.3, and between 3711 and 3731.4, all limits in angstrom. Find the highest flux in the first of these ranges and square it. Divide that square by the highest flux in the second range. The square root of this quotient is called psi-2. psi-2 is 14.3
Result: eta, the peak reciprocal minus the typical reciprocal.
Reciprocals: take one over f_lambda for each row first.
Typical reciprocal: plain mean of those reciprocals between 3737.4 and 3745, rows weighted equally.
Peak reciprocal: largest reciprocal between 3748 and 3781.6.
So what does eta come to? 0.0016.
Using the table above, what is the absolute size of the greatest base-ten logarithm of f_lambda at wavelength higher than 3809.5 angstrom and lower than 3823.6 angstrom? 2.52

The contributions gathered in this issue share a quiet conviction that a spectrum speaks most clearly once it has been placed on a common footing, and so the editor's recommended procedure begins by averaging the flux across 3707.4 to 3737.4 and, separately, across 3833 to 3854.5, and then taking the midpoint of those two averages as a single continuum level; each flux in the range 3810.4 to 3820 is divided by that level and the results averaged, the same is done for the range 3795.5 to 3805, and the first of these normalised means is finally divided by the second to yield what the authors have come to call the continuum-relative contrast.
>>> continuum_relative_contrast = 0.95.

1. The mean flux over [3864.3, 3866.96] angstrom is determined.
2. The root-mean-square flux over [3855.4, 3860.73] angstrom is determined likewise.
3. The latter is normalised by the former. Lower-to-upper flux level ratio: 0.81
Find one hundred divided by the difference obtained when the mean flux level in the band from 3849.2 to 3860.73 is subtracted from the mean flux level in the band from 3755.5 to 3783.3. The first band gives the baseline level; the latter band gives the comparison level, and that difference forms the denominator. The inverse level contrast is 15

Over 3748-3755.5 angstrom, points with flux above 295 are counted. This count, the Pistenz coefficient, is 1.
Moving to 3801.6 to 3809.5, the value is 9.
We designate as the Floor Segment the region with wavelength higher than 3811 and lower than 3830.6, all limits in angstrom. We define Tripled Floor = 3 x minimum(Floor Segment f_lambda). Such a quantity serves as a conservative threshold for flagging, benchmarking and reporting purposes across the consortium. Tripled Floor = 564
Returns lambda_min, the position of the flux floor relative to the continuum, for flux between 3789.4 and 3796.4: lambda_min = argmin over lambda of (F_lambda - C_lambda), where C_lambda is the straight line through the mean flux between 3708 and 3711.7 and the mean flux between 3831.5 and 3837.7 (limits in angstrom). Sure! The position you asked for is 3795.95 angstrom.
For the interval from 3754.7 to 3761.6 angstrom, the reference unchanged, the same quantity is 3758.55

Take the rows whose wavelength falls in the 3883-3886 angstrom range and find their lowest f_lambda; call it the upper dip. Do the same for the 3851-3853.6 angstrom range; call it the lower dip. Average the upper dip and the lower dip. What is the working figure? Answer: 288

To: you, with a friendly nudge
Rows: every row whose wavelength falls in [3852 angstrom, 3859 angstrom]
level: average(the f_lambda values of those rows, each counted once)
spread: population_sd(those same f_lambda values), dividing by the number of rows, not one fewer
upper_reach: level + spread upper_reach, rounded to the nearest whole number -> 317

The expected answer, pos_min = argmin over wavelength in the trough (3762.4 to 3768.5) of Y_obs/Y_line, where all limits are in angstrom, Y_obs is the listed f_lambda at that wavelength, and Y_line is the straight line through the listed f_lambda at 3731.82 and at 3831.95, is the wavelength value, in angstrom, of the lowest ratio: 3767.21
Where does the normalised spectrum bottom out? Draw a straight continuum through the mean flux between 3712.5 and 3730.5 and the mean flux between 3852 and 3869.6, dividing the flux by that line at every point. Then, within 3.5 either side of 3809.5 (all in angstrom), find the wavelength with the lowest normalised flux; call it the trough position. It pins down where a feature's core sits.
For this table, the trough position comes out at 3812.59 angstrom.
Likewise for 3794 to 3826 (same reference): 3825.78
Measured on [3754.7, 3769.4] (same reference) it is 3758.55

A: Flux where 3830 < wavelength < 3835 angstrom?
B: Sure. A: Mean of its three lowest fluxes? 167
